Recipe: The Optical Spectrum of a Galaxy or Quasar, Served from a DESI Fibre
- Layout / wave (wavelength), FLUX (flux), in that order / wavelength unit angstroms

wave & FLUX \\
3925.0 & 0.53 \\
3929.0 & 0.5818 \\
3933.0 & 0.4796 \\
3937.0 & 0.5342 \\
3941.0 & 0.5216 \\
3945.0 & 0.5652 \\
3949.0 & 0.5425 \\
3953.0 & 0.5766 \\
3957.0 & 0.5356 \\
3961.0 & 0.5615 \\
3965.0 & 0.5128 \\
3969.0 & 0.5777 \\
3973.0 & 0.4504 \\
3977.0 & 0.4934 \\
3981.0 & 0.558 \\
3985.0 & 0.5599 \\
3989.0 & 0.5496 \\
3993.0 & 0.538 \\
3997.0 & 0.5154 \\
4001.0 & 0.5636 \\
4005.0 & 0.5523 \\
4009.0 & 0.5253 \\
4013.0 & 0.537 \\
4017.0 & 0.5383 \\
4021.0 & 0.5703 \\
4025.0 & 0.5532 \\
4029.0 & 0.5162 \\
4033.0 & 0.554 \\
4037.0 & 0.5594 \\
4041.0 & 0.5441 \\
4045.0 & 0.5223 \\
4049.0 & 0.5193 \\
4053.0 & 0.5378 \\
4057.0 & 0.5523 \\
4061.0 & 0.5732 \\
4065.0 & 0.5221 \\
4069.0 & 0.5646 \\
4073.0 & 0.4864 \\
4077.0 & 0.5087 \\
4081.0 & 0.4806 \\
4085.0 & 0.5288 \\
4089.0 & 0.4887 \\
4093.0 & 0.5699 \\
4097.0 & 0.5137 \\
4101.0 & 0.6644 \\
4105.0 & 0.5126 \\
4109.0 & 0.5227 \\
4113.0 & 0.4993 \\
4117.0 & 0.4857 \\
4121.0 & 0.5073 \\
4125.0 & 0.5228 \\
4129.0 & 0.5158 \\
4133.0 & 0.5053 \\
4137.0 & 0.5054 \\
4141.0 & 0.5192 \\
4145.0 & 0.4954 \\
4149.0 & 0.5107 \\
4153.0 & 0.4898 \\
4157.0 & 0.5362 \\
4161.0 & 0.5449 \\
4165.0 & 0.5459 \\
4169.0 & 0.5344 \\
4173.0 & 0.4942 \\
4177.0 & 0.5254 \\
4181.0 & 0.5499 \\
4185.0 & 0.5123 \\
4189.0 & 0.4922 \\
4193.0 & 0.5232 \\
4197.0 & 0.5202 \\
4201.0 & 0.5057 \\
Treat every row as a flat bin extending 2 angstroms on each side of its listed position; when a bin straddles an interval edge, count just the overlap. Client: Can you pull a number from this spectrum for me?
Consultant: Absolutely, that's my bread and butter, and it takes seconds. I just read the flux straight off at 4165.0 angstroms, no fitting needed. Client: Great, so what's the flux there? 0.5459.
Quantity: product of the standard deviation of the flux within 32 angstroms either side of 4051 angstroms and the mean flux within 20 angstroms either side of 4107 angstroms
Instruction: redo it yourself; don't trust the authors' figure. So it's 0.015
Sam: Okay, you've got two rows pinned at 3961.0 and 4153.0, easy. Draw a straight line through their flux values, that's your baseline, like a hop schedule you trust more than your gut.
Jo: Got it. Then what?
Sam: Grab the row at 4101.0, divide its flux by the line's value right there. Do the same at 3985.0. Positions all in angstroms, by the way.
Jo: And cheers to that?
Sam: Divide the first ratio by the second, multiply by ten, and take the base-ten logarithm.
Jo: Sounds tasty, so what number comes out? 1.11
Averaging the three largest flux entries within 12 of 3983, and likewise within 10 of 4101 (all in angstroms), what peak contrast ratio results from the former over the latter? 0.95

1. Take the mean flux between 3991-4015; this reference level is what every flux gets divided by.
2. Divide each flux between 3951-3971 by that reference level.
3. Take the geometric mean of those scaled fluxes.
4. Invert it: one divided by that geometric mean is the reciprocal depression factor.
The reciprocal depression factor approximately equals 0.98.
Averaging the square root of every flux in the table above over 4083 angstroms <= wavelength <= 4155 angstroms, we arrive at 0.721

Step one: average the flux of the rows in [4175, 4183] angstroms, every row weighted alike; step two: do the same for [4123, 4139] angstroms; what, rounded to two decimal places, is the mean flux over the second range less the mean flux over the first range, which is -0.03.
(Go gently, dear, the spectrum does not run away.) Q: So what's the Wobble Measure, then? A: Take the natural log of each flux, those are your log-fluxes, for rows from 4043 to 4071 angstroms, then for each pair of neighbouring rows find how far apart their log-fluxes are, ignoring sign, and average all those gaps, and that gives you 0.05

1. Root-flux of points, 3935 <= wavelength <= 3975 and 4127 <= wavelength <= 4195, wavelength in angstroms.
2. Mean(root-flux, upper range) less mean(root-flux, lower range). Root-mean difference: -0.014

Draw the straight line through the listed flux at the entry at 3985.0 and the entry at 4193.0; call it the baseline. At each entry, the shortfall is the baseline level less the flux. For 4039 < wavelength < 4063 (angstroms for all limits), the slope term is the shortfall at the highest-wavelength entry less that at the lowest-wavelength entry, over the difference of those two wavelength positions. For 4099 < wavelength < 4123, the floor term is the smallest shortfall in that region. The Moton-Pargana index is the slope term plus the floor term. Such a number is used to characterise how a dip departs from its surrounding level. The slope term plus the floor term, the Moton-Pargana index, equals -0.127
